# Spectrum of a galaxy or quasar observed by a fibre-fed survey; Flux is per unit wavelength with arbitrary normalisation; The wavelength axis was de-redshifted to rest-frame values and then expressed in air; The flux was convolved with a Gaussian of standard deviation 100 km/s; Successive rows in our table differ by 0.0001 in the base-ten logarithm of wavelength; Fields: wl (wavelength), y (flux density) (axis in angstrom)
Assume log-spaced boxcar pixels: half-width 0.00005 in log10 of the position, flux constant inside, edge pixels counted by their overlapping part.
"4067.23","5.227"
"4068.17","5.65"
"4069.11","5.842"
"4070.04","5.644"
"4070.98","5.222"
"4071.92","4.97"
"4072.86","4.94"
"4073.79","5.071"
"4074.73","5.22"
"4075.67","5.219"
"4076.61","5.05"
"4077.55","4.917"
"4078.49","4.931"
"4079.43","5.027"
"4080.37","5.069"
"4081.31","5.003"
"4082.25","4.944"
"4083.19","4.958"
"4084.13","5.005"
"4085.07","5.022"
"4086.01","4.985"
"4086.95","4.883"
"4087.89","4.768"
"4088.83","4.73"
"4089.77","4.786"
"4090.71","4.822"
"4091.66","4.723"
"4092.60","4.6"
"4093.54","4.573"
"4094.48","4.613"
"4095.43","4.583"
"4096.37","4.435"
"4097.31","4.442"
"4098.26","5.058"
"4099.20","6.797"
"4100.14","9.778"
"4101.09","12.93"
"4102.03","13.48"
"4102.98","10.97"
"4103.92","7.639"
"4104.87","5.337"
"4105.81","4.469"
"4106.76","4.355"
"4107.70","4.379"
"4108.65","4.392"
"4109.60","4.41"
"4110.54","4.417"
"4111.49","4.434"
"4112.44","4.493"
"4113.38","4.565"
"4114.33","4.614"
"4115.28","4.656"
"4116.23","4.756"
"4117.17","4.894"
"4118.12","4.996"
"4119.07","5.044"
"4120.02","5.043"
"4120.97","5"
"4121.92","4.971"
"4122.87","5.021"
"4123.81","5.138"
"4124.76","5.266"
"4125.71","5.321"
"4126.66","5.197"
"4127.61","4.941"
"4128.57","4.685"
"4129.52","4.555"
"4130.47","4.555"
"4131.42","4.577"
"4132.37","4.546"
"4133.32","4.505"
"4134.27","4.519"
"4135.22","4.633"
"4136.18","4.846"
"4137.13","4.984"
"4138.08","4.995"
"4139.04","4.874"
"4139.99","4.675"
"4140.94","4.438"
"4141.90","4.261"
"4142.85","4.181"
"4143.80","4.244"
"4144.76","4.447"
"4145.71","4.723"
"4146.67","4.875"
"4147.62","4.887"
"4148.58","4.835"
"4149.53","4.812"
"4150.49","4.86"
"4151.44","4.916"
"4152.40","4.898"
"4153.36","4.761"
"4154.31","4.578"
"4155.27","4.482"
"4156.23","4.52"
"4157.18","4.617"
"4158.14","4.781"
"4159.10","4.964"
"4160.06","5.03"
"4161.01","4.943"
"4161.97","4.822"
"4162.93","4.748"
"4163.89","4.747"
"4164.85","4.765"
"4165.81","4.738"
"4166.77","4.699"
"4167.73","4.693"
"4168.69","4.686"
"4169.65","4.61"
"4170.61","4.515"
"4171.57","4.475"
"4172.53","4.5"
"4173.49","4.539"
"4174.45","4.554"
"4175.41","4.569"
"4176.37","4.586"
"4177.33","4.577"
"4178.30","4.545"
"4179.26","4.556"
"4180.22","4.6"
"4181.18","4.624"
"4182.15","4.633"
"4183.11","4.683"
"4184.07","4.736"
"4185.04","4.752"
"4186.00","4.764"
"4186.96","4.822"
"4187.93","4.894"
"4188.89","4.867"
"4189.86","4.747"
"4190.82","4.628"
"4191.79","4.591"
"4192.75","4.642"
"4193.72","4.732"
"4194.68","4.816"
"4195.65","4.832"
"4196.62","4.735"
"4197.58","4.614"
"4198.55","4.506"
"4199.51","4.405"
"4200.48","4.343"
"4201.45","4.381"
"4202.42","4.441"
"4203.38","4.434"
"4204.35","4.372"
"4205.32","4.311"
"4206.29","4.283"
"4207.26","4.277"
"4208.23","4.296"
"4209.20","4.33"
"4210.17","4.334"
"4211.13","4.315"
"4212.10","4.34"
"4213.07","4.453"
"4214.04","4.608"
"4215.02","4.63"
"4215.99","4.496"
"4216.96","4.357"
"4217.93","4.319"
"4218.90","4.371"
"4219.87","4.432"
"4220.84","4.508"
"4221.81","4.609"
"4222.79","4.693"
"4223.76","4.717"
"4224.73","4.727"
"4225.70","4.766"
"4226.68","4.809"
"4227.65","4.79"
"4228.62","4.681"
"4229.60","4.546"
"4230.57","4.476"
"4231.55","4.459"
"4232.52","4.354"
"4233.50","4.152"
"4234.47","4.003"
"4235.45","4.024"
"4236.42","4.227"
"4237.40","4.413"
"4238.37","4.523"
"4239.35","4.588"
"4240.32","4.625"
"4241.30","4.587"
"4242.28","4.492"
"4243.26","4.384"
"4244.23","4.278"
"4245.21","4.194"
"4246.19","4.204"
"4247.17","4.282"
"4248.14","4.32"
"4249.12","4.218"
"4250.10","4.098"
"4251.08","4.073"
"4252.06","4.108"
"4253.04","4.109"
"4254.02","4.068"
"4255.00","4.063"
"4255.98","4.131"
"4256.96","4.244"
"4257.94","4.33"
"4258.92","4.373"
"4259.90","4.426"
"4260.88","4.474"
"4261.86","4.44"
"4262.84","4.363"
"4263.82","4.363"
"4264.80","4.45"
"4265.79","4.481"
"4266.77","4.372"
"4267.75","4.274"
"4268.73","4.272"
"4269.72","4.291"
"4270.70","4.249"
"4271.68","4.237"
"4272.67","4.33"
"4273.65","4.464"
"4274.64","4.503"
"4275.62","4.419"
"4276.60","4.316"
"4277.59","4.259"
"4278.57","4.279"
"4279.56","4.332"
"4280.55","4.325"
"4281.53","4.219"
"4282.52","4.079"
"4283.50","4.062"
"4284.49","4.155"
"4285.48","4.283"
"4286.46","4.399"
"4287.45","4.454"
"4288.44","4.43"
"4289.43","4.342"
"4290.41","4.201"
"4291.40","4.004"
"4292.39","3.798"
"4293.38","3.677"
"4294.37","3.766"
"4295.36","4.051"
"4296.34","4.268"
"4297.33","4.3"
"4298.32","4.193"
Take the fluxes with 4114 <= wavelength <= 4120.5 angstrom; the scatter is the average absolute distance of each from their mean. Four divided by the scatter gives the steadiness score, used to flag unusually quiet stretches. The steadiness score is 26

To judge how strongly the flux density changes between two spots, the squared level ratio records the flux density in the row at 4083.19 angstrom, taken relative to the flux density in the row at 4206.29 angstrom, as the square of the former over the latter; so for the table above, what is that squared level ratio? 1.34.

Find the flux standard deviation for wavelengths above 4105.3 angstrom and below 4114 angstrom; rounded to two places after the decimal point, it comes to 0.06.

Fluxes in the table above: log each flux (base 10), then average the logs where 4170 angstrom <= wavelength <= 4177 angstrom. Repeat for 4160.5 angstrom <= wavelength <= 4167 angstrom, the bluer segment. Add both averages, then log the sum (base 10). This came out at 0.126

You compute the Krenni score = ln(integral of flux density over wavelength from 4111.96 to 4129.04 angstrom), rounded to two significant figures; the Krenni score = 4.4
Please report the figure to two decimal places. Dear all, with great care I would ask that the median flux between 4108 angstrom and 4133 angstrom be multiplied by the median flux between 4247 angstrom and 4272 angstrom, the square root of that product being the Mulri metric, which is 4.49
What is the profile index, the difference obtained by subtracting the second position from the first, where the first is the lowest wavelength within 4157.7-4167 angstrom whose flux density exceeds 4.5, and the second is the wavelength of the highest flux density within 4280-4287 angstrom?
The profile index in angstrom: -128.3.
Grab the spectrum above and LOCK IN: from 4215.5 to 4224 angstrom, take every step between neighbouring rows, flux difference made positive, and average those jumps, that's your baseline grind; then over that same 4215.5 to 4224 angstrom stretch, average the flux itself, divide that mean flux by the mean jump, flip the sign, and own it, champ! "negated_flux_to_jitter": -63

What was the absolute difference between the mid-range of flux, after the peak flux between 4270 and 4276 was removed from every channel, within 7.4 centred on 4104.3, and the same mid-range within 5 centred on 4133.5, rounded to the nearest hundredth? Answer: 4.35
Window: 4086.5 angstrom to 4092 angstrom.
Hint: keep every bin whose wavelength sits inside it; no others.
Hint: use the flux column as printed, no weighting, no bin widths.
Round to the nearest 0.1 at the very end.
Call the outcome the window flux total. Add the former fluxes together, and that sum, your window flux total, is 28.7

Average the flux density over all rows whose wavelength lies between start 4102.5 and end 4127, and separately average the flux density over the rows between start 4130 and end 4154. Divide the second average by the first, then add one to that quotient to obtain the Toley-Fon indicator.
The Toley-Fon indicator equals 1.91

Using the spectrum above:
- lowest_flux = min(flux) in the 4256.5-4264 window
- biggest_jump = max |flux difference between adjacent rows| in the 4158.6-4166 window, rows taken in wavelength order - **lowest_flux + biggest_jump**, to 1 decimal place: 4.4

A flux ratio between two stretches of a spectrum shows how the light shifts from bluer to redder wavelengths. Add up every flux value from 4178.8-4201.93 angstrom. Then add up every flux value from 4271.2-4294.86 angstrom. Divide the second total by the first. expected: 0.906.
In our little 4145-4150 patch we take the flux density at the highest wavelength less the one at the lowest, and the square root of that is 0.30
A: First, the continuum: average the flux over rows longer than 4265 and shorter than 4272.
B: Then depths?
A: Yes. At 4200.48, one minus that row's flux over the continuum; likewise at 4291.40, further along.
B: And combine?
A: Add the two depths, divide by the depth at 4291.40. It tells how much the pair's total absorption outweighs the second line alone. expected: 0.9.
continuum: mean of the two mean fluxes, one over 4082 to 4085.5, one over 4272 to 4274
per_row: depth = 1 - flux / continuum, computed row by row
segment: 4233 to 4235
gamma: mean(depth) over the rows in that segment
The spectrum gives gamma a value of 0.13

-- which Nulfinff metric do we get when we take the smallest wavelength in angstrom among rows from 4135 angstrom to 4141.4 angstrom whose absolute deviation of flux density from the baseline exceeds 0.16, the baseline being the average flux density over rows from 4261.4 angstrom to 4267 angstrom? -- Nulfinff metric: 4135.22 angstrom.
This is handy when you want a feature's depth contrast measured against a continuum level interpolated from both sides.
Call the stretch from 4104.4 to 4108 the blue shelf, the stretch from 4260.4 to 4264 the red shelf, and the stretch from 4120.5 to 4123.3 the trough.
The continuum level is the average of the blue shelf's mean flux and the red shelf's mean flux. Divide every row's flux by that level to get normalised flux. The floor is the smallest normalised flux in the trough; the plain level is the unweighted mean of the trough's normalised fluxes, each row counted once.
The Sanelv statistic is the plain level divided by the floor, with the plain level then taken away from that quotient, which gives -0.10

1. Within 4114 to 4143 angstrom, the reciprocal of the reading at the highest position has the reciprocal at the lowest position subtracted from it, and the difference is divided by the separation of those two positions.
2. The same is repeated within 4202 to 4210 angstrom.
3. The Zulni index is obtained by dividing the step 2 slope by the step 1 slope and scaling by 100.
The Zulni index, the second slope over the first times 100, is 108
